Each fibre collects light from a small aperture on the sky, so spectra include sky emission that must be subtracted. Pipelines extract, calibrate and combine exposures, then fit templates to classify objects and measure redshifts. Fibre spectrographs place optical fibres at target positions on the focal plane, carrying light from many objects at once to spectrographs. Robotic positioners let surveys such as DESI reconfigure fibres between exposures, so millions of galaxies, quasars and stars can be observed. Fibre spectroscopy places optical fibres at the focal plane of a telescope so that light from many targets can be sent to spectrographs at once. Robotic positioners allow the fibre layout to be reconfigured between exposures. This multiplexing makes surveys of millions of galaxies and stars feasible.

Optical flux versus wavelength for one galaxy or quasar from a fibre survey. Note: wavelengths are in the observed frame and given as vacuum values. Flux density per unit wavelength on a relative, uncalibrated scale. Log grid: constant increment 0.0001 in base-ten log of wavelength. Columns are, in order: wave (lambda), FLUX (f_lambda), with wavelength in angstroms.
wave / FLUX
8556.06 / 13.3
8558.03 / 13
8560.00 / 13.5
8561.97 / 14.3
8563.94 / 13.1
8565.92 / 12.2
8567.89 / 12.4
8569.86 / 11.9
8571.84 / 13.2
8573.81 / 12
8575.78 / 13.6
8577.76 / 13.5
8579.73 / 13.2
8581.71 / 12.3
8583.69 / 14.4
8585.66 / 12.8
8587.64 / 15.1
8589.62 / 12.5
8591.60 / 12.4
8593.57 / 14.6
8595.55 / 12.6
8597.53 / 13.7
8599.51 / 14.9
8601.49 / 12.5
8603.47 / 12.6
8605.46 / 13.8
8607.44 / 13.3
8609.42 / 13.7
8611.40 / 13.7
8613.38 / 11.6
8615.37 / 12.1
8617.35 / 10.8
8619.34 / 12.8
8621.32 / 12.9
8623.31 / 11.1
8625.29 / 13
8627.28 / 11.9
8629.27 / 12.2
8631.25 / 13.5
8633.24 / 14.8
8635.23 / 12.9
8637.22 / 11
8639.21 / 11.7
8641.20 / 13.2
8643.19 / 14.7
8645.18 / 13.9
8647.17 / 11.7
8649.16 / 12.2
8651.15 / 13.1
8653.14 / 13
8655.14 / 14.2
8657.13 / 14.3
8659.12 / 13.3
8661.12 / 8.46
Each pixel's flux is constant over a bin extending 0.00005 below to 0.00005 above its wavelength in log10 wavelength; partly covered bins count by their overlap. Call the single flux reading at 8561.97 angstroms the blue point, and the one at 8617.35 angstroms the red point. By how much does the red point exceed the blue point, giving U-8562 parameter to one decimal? -3.5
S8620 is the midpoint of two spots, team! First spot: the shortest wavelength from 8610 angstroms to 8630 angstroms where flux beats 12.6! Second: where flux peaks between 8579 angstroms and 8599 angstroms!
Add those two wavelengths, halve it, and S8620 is 8599.5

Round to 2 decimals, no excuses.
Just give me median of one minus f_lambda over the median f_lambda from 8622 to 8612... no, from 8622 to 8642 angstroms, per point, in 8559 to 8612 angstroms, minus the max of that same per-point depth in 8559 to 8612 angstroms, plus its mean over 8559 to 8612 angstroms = -0.16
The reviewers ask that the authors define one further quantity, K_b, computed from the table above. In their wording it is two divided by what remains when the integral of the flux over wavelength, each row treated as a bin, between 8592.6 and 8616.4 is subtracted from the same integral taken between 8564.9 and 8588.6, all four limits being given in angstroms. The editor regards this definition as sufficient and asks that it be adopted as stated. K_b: -0.3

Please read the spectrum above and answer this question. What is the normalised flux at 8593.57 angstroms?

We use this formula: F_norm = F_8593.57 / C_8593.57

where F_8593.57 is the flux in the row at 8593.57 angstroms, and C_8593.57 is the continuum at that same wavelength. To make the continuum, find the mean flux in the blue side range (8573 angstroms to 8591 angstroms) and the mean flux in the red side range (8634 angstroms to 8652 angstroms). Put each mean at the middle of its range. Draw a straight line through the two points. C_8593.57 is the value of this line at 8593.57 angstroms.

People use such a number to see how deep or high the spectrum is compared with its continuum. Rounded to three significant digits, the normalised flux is 1.11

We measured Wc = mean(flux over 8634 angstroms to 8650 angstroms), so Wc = 12.7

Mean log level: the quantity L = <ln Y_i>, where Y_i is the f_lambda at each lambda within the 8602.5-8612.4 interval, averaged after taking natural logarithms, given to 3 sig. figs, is 2.60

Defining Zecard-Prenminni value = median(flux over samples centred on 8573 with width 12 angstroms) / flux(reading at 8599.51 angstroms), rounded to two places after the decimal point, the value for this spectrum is 0.86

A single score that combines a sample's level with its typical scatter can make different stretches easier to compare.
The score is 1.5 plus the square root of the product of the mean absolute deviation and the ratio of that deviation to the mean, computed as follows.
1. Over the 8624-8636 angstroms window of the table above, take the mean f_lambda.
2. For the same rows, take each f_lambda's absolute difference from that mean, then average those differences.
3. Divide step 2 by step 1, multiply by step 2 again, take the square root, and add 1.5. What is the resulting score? 1.70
